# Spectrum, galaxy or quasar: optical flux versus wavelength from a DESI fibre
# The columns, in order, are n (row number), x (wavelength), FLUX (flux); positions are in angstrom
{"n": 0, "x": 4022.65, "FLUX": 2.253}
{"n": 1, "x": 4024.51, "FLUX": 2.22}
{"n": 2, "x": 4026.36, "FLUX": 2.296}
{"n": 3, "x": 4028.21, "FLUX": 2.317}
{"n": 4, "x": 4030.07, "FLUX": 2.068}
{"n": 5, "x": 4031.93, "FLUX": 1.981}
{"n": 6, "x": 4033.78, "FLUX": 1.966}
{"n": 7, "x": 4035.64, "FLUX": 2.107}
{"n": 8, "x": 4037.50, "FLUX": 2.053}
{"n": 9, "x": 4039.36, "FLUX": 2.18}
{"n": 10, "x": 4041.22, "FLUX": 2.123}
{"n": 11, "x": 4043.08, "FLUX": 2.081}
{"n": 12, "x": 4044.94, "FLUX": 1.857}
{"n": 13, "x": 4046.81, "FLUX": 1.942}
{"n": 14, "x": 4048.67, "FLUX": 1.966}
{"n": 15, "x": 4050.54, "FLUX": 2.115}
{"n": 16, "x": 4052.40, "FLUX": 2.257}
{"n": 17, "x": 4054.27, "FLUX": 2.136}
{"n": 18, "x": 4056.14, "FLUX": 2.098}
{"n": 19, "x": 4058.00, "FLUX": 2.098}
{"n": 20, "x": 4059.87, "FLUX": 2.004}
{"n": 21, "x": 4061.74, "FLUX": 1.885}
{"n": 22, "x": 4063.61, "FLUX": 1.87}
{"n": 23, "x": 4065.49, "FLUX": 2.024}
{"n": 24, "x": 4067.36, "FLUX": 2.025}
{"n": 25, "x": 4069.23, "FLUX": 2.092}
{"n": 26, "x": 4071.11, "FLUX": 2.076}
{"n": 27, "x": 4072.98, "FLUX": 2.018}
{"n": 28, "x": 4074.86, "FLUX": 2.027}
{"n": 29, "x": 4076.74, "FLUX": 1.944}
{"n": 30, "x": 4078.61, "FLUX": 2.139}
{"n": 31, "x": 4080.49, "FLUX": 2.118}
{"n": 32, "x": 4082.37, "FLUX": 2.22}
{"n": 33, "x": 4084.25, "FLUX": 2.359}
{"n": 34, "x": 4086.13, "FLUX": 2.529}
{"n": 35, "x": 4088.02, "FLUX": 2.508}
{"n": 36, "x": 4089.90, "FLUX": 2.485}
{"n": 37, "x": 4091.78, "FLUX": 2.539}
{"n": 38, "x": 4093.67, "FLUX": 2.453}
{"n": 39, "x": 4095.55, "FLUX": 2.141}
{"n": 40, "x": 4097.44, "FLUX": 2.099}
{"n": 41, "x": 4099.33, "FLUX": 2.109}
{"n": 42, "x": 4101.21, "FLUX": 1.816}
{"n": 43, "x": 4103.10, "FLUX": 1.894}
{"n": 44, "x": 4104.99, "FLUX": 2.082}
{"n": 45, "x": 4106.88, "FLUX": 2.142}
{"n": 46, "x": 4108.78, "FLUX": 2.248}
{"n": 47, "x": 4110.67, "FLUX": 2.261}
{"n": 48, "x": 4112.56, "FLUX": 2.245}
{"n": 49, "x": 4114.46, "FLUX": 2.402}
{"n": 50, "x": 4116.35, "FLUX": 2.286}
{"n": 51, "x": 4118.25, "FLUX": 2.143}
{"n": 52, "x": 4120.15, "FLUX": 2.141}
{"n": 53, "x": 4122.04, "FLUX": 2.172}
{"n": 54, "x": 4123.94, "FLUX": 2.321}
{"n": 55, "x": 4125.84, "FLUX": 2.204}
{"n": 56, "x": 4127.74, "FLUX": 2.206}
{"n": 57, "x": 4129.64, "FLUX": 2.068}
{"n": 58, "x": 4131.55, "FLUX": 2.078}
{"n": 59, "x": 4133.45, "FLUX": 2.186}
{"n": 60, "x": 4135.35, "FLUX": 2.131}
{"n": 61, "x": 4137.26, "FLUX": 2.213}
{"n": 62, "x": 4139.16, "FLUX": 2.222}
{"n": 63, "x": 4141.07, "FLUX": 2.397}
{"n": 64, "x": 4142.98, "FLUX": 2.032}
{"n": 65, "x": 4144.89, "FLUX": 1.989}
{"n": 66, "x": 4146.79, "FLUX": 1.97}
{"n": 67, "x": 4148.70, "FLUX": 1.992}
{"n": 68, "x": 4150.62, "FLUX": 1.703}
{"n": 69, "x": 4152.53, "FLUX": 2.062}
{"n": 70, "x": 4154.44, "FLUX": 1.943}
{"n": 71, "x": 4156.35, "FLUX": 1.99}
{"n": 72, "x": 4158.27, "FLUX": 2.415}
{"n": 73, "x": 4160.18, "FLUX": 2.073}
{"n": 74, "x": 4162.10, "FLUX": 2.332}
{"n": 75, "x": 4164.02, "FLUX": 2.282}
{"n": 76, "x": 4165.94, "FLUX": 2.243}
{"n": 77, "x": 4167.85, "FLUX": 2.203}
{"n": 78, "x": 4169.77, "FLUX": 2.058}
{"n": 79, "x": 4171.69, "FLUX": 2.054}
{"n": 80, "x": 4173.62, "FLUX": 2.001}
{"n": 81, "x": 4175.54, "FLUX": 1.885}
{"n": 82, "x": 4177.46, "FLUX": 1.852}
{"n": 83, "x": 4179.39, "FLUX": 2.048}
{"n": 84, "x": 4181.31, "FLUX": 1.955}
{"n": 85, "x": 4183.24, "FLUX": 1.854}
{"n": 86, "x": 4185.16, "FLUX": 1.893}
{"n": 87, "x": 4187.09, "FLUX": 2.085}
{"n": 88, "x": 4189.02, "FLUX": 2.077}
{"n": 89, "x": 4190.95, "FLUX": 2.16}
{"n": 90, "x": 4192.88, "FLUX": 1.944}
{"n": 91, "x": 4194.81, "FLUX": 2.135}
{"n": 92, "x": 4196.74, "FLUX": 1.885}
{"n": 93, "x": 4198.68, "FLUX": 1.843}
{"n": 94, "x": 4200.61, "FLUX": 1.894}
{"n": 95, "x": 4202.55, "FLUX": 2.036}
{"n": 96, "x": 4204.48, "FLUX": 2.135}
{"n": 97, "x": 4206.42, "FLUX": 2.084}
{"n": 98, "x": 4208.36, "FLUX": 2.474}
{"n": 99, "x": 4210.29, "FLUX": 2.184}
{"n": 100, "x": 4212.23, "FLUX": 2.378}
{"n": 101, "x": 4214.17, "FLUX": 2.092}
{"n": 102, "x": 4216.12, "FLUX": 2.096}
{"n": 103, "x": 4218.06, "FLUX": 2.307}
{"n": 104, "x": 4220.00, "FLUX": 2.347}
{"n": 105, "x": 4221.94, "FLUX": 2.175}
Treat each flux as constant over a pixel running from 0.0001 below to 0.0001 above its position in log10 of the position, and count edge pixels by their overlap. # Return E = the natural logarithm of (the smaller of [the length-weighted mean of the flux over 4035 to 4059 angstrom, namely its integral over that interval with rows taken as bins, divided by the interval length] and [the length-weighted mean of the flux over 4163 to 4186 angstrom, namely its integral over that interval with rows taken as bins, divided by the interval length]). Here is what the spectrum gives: 0.708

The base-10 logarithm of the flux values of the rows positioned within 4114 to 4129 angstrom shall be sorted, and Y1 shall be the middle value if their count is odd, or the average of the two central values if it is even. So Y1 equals 0.343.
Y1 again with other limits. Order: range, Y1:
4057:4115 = 0.324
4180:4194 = 0.291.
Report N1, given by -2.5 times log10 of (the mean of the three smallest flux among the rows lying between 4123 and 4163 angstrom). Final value -0.681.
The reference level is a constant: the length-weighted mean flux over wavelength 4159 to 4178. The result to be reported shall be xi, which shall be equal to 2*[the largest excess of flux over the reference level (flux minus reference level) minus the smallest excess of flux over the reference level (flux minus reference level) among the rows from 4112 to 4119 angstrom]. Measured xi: 0.52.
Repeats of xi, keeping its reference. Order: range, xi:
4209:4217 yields 0.57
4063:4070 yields 0.44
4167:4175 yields 0.40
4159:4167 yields 0.52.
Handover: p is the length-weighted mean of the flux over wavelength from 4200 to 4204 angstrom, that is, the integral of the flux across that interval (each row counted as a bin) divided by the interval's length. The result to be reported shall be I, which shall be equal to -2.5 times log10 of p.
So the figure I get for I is -0.75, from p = 1.99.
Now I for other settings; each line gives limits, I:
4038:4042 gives -0.83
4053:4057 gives -0.82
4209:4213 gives -0.90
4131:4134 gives -0.82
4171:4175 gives -0.76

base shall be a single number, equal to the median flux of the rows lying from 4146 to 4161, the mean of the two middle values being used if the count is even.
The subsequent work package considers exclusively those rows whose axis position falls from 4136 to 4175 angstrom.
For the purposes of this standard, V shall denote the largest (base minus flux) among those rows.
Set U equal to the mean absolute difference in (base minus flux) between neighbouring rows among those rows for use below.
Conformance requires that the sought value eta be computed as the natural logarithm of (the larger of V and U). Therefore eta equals -1.24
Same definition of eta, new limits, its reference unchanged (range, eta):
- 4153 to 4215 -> -1.91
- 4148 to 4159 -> -1.24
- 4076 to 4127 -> -1.74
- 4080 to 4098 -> -2.25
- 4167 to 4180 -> -1.97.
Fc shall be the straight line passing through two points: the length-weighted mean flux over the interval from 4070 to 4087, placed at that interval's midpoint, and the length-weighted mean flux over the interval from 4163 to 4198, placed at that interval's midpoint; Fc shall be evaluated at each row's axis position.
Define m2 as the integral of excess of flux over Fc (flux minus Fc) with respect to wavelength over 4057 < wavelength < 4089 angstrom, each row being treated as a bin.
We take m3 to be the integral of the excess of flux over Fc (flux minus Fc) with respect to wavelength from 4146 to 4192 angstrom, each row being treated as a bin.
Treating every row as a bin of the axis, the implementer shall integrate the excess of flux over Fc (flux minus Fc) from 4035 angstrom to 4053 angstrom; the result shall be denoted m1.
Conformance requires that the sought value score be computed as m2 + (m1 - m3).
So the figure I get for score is -4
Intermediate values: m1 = -2.4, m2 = -1.6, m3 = 0.0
